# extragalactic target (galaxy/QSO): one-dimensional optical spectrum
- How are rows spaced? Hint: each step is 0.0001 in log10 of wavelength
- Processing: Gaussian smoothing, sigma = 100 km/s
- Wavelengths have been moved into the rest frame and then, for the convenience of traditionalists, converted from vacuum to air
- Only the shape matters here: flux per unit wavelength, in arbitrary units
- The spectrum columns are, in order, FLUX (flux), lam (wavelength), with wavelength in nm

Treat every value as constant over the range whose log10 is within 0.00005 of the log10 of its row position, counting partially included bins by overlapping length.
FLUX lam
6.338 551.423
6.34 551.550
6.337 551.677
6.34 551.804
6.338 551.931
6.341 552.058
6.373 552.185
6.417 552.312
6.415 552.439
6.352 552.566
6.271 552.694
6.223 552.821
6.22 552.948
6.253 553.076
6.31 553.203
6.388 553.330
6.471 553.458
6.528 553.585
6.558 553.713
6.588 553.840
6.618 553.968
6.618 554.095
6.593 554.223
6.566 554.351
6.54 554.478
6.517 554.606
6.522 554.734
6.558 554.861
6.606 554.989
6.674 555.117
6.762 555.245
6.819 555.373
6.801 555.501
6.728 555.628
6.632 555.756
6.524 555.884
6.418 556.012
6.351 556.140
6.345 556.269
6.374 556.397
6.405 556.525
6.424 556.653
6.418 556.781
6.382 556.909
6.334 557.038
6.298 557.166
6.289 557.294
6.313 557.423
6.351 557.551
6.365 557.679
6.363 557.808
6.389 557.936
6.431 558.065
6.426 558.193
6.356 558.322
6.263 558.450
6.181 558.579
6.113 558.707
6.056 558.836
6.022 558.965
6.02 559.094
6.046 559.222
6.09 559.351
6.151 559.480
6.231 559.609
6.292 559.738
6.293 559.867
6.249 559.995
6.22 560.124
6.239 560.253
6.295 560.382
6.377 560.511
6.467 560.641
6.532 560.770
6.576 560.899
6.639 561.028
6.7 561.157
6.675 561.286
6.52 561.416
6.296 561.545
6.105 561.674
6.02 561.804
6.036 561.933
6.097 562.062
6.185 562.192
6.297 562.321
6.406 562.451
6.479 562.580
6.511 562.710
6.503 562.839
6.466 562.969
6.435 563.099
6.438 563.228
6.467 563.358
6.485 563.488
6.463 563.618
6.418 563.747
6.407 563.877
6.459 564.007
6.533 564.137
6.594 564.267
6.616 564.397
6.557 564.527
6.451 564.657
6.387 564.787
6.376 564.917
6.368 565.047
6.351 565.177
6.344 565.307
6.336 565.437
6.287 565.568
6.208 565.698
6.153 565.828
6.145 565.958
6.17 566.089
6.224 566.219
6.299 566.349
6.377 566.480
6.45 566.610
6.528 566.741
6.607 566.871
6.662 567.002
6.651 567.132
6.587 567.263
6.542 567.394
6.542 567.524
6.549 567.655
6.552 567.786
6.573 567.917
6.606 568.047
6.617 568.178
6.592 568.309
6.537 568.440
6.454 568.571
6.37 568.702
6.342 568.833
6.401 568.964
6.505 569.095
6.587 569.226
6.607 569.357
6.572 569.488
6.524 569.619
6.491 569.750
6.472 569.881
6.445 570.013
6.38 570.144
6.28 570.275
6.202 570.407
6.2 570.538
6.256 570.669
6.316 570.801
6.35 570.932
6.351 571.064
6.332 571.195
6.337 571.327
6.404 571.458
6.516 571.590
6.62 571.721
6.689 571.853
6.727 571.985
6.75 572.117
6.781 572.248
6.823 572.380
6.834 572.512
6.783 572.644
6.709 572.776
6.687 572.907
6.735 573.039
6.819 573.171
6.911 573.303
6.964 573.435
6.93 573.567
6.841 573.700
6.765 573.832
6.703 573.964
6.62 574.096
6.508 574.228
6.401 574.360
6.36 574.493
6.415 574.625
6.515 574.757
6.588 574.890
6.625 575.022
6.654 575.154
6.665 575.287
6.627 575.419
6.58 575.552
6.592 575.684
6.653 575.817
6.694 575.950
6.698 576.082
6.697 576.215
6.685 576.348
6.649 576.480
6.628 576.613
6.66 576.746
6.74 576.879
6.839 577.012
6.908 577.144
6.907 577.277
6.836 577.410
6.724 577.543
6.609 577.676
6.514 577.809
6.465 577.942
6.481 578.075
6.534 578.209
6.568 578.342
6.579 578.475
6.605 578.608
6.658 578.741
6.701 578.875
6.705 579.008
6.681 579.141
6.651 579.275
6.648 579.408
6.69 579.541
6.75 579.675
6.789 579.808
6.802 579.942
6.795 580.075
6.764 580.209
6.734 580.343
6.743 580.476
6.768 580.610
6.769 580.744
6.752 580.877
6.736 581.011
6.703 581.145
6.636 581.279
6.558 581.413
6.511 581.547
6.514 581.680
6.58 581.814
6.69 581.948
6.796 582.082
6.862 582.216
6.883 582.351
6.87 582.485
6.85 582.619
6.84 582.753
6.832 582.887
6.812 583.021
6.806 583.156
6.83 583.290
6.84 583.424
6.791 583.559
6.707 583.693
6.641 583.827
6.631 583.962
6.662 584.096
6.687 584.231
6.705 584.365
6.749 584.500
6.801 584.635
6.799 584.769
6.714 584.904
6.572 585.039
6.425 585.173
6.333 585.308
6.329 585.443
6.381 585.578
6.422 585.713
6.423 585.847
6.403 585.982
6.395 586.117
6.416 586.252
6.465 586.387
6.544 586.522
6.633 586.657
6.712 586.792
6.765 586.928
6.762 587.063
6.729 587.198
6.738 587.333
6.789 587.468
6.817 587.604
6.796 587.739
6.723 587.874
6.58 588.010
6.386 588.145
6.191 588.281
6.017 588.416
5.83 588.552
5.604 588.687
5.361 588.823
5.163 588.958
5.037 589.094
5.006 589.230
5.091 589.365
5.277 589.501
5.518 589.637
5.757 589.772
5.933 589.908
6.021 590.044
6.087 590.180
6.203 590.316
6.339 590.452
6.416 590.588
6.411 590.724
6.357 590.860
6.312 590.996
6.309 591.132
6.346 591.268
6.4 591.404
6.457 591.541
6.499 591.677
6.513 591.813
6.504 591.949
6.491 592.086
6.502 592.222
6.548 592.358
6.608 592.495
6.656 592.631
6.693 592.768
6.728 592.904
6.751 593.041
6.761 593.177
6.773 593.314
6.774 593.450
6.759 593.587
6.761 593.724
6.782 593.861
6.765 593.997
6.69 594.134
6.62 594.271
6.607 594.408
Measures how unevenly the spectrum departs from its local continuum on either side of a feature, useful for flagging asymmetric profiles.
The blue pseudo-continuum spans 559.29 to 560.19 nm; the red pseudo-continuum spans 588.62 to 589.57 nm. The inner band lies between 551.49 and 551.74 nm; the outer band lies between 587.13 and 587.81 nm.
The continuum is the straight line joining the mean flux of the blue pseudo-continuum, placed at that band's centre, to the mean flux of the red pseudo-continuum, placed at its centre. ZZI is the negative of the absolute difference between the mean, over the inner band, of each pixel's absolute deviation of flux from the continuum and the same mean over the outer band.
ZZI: -1.3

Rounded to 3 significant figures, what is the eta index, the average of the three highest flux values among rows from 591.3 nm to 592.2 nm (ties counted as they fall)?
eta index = 6.51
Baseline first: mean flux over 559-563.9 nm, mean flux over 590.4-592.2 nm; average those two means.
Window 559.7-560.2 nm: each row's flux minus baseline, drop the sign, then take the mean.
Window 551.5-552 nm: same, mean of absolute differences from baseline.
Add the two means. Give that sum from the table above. 0.16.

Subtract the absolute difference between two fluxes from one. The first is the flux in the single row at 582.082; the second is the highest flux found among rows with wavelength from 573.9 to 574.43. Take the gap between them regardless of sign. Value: 0.907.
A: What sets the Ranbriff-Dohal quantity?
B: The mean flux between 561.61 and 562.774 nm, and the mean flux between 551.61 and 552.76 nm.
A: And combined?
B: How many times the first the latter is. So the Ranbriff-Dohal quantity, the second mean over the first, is 1.019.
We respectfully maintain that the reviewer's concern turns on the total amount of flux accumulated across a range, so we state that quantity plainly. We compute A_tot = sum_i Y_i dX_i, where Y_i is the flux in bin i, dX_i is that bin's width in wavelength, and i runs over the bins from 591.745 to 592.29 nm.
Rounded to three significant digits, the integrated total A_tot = 3.55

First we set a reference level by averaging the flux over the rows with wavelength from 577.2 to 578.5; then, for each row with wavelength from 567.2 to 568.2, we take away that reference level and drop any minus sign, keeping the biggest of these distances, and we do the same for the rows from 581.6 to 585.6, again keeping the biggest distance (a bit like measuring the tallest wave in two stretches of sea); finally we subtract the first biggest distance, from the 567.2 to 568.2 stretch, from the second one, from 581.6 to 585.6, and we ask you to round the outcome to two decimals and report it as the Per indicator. 0.21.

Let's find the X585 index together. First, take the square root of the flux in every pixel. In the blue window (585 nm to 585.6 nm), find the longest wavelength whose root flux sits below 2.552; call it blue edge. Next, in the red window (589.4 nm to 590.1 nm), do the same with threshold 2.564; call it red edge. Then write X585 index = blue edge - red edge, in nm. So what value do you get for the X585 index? -4.47 nm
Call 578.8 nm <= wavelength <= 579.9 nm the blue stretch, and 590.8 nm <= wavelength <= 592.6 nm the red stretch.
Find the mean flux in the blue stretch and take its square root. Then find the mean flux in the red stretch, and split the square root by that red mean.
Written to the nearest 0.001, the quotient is 0.401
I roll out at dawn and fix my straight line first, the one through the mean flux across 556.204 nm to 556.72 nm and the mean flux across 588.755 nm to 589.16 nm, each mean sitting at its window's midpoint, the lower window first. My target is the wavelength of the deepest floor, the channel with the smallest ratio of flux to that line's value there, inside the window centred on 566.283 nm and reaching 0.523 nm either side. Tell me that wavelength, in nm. 565.958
